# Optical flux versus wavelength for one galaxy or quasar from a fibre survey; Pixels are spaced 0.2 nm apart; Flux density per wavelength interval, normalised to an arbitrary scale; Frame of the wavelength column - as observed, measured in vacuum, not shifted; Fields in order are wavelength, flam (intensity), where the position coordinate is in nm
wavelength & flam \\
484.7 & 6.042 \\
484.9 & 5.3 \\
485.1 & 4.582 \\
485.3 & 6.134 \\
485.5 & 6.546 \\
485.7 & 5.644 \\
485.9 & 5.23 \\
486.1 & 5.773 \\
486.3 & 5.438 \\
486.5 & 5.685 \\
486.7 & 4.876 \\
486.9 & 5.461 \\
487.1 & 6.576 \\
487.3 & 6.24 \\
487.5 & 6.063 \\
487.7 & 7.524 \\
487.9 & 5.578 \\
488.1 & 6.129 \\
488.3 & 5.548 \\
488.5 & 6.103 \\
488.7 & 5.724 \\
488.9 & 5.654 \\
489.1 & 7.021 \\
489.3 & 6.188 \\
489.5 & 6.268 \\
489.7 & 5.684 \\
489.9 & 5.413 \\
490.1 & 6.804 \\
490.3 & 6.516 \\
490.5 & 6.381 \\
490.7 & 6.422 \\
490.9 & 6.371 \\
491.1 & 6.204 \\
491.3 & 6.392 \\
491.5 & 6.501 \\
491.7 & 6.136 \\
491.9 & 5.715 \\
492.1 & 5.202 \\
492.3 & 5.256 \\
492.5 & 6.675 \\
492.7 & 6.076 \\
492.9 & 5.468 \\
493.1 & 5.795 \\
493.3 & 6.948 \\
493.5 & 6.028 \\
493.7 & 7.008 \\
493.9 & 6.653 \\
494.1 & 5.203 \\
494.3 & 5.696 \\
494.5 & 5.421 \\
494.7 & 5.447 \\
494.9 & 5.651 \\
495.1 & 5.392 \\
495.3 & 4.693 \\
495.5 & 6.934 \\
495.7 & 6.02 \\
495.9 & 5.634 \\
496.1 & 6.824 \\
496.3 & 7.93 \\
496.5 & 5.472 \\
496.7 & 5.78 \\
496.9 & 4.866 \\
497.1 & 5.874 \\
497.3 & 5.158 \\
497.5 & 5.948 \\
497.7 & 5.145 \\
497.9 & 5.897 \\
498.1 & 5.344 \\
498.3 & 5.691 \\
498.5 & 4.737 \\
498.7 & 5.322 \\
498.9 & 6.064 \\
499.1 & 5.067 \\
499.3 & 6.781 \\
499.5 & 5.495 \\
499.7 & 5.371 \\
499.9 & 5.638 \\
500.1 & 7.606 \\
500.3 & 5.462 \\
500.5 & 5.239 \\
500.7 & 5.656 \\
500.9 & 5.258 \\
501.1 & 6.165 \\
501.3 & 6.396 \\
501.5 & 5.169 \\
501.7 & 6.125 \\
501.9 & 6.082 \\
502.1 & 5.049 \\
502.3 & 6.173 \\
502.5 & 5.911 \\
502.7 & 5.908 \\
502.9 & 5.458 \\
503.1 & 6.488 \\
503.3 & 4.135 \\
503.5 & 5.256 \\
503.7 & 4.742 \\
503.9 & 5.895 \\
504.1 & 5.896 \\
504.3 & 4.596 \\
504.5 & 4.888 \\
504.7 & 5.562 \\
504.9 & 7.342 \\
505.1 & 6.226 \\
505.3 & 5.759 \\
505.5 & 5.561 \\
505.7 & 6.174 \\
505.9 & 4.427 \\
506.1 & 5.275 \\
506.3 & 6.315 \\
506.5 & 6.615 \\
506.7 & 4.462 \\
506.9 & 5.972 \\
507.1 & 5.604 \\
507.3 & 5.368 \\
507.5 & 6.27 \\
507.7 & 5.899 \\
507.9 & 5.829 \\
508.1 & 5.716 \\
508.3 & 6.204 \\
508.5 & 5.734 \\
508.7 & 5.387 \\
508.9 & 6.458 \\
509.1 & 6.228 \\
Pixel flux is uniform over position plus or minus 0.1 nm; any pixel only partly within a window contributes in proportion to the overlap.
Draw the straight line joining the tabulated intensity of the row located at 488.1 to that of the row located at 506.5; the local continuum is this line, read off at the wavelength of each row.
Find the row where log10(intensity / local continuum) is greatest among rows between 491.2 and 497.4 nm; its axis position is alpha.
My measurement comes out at 496.3 nm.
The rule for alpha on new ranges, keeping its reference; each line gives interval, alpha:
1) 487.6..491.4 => 487.7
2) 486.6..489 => 487.7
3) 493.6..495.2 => 493.7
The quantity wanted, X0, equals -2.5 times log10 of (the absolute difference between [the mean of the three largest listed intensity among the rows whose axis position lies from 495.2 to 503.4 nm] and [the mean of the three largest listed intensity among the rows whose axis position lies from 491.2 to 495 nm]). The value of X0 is 0.5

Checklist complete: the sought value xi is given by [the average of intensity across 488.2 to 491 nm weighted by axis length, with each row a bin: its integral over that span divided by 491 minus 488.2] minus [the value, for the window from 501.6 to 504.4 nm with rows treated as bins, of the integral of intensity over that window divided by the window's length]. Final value 0.6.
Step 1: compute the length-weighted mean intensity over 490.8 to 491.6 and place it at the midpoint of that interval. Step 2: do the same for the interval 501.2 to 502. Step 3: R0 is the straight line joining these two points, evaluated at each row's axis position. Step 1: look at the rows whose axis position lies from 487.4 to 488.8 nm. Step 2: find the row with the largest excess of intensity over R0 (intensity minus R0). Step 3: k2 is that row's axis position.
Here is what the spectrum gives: 487.7 nm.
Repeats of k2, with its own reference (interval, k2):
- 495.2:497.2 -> 496.3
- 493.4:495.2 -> 493.7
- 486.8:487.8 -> 487.7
